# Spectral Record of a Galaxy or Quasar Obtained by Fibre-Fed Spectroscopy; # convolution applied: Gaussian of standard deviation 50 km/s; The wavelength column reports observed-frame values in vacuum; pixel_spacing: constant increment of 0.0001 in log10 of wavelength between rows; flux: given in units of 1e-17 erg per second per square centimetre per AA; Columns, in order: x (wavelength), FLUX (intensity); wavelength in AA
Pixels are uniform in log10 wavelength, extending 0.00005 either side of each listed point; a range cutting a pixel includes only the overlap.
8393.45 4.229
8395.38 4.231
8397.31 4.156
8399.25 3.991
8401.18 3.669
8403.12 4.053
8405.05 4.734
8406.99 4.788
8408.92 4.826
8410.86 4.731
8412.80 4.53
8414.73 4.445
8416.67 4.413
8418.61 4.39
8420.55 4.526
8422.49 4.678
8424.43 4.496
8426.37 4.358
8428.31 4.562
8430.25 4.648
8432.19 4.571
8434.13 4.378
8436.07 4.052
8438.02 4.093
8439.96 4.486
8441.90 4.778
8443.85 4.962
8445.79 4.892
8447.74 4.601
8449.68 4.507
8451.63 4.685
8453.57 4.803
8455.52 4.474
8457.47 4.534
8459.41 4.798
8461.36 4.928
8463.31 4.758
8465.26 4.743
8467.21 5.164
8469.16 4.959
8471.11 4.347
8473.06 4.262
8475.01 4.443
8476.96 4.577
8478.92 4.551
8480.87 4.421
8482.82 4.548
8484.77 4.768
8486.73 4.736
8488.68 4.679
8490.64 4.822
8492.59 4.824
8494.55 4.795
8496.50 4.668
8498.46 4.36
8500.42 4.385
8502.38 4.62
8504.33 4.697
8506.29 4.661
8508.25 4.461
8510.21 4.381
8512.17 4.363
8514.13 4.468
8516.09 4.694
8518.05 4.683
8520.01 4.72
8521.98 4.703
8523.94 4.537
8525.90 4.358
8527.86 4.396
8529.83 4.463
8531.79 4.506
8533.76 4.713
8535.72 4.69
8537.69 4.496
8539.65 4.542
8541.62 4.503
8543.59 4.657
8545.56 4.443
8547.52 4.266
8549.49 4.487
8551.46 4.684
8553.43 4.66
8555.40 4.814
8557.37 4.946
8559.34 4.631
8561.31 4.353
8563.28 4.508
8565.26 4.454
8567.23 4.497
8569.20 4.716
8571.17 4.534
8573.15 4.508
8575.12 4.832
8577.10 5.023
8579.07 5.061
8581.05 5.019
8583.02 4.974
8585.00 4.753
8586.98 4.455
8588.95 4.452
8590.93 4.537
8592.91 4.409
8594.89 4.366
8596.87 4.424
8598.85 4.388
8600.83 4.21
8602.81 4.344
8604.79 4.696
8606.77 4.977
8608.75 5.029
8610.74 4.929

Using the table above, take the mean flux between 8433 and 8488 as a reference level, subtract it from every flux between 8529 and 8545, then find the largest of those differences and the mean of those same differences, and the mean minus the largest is -0.14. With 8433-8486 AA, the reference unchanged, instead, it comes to -0.55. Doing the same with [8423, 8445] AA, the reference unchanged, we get -0.47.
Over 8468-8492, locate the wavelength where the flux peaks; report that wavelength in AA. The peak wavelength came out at 8469.16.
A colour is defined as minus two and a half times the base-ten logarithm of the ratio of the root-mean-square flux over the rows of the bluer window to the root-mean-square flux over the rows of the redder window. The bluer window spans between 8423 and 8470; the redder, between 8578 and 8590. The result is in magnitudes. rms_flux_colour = 0.03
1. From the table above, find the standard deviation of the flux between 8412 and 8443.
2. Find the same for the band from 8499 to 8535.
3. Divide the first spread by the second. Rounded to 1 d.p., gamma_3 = 1.4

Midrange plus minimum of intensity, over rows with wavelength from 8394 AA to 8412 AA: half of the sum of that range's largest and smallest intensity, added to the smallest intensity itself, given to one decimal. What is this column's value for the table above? 7.9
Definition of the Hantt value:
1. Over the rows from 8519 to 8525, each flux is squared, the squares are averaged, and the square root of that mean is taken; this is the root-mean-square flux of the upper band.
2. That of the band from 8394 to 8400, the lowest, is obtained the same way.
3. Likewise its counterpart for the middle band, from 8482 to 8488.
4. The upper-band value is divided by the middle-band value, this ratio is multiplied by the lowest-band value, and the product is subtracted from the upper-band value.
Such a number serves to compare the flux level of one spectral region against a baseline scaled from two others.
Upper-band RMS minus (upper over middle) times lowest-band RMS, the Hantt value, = 0.55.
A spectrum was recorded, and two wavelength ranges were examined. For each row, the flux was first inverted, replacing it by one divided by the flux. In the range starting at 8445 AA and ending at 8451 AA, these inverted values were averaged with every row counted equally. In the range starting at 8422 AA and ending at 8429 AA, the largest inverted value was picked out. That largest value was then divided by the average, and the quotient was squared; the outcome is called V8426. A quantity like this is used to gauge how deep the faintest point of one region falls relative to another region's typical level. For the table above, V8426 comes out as 1.14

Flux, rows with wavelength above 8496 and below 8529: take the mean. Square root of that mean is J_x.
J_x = 2.13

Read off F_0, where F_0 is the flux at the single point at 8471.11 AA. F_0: 4.347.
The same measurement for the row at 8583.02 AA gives 4.974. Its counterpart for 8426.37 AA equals 4.358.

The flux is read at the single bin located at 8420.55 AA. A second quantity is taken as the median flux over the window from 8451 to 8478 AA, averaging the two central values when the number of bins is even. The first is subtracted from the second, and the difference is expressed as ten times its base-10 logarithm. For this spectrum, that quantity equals -7.3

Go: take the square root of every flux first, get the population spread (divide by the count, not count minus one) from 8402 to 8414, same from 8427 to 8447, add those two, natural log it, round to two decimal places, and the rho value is -2.03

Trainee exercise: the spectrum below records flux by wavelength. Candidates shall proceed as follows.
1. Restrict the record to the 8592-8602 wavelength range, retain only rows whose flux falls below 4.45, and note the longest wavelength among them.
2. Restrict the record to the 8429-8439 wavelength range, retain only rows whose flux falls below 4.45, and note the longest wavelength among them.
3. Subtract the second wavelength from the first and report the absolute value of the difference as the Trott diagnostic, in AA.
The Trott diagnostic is 162.8 AA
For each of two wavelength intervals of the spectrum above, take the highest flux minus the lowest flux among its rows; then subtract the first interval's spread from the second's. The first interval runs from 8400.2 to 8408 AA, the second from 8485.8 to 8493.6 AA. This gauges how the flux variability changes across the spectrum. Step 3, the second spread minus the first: -1.0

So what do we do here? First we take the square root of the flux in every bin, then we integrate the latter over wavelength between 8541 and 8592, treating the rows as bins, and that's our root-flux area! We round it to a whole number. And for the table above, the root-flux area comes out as 110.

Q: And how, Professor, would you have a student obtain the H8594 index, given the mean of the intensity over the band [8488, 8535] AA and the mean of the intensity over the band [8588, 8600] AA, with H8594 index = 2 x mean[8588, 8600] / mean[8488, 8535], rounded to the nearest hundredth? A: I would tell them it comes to 1.93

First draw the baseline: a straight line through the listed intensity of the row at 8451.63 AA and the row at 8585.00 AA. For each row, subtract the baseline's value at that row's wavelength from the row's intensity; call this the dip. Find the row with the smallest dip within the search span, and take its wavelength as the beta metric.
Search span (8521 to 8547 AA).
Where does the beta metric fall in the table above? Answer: 8525.90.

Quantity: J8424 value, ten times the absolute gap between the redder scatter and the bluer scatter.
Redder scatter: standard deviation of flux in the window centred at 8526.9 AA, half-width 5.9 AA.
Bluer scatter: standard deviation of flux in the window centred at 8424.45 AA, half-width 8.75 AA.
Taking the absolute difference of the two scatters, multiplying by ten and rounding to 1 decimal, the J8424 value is 0.1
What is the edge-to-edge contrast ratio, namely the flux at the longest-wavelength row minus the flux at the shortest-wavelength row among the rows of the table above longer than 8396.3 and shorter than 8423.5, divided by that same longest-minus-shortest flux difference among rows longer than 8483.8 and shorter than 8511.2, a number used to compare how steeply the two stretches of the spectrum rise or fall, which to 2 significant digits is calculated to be -1.3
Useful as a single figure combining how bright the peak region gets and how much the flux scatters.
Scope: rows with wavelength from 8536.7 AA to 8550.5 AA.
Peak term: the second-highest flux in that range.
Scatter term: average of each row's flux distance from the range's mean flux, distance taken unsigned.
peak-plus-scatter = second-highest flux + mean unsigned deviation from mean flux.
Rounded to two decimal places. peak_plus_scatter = 4.62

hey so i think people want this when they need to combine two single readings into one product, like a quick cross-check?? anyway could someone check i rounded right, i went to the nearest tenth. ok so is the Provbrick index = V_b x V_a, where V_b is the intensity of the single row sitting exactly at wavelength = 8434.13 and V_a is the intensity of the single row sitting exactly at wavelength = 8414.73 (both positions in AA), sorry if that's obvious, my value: 19.5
